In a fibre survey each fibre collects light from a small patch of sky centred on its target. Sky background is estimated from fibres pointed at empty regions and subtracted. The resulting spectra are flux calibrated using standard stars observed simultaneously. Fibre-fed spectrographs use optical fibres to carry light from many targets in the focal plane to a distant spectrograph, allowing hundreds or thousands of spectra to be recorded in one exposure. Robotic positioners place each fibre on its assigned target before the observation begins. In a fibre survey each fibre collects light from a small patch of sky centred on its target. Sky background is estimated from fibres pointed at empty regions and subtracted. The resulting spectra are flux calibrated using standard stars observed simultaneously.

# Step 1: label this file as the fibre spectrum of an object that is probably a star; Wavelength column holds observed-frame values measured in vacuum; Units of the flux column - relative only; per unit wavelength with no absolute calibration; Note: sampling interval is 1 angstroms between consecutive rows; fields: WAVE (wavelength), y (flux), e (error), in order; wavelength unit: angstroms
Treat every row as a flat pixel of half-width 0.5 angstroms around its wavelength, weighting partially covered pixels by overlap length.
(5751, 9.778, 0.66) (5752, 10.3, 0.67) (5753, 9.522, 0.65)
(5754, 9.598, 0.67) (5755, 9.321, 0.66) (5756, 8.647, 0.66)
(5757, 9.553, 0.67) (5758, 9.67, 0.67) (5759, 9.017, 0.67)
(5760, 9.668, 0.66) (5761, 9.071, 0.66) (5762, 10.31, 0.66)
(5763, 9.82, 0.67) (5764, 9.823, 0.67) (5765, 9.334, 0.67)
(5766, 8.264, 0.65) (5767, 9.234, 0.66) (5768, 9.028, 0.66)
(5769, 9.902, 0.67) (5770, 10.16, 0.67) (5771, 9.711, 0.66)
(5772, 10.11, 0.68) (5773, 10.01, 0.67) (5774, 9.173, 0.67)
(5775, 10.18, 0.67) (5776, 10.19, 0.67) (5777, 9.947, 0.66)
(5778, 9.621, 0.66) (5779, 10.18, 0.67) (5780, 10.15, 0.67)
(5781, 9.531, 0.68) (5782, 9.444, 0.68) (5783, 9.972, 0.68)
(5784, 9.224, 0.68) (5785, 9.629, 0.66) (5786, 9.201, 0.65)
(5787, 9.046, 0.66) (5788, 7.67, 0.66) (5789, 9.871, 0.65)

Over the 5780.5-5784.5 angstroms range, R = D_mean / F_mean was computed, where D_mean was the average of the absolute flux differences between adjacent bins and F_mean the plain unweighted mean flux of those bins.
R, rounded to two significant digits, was 0.048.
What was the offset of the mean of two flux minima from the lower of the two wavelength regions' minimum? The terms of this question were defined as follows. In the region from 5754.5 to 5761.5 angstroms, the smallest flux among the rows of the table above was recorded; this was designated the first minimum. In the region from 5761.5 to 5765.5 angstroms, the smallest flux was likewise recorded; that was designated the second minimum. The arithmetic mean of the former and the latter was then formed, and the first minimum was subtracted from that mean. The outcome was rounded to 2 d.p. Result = 0.34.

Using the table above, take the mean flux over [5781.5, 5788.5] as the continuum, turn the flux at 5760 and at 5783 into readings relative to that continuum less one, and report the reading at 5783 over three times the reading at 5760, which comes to 0.54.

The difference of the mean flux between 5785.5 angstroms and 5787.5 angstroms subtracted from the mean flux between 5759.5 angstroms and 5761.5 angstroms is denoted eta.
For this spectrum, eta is 0.2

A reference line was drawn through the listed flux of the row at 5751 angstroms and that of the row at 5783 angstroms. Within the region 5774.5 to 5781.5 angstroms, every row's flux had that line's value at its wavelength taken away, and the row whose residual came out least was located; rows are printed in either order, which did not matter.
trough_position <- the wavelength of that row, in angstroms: 5781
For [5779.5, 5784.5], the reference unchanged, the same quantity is 5784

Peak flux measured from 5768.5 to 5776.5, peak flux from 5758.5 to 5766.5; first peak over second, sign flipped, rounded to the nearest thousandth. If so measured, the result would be -0.988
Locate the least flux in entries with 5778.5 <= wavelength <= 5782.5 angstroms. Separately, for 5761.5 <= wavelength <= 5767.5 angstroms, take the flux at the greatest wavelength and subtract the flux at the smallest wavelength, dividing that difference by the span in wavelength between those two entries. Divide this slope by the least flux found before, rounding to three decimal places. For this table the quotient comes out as -0.023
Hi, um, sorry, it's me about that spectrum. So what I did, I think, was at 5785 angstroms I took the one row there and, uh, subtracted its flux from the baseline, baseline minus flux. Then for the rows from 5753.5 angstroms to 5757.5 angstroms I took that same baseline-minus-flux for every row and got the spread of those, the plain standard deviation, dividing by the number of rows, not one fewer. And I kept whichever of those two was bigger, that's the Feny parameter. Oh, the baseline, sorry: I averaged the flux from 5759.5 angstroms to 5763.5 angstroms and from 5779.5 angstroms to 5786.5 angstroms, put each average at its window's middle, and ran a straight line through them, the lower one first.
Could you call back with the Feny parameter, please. 0.38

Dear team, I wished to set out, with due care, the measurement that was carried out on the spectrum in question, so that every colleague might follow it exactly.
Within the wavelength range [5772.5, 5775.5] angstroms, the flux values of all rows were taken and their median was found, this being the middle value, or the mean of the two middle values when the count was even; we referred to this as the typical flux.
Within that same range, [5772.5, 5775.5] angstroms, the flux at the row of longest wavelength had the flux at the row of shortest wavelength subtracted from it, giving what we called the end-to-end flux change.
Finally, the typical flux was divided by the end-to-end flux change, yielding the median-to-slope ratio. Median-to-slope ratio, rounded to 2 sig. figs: 59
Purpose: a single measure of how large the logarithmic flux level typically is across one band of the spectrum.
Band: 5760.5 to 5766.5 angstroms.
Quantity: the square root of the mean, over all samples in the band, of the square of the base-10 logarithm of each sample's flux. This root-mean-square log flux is 0.974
